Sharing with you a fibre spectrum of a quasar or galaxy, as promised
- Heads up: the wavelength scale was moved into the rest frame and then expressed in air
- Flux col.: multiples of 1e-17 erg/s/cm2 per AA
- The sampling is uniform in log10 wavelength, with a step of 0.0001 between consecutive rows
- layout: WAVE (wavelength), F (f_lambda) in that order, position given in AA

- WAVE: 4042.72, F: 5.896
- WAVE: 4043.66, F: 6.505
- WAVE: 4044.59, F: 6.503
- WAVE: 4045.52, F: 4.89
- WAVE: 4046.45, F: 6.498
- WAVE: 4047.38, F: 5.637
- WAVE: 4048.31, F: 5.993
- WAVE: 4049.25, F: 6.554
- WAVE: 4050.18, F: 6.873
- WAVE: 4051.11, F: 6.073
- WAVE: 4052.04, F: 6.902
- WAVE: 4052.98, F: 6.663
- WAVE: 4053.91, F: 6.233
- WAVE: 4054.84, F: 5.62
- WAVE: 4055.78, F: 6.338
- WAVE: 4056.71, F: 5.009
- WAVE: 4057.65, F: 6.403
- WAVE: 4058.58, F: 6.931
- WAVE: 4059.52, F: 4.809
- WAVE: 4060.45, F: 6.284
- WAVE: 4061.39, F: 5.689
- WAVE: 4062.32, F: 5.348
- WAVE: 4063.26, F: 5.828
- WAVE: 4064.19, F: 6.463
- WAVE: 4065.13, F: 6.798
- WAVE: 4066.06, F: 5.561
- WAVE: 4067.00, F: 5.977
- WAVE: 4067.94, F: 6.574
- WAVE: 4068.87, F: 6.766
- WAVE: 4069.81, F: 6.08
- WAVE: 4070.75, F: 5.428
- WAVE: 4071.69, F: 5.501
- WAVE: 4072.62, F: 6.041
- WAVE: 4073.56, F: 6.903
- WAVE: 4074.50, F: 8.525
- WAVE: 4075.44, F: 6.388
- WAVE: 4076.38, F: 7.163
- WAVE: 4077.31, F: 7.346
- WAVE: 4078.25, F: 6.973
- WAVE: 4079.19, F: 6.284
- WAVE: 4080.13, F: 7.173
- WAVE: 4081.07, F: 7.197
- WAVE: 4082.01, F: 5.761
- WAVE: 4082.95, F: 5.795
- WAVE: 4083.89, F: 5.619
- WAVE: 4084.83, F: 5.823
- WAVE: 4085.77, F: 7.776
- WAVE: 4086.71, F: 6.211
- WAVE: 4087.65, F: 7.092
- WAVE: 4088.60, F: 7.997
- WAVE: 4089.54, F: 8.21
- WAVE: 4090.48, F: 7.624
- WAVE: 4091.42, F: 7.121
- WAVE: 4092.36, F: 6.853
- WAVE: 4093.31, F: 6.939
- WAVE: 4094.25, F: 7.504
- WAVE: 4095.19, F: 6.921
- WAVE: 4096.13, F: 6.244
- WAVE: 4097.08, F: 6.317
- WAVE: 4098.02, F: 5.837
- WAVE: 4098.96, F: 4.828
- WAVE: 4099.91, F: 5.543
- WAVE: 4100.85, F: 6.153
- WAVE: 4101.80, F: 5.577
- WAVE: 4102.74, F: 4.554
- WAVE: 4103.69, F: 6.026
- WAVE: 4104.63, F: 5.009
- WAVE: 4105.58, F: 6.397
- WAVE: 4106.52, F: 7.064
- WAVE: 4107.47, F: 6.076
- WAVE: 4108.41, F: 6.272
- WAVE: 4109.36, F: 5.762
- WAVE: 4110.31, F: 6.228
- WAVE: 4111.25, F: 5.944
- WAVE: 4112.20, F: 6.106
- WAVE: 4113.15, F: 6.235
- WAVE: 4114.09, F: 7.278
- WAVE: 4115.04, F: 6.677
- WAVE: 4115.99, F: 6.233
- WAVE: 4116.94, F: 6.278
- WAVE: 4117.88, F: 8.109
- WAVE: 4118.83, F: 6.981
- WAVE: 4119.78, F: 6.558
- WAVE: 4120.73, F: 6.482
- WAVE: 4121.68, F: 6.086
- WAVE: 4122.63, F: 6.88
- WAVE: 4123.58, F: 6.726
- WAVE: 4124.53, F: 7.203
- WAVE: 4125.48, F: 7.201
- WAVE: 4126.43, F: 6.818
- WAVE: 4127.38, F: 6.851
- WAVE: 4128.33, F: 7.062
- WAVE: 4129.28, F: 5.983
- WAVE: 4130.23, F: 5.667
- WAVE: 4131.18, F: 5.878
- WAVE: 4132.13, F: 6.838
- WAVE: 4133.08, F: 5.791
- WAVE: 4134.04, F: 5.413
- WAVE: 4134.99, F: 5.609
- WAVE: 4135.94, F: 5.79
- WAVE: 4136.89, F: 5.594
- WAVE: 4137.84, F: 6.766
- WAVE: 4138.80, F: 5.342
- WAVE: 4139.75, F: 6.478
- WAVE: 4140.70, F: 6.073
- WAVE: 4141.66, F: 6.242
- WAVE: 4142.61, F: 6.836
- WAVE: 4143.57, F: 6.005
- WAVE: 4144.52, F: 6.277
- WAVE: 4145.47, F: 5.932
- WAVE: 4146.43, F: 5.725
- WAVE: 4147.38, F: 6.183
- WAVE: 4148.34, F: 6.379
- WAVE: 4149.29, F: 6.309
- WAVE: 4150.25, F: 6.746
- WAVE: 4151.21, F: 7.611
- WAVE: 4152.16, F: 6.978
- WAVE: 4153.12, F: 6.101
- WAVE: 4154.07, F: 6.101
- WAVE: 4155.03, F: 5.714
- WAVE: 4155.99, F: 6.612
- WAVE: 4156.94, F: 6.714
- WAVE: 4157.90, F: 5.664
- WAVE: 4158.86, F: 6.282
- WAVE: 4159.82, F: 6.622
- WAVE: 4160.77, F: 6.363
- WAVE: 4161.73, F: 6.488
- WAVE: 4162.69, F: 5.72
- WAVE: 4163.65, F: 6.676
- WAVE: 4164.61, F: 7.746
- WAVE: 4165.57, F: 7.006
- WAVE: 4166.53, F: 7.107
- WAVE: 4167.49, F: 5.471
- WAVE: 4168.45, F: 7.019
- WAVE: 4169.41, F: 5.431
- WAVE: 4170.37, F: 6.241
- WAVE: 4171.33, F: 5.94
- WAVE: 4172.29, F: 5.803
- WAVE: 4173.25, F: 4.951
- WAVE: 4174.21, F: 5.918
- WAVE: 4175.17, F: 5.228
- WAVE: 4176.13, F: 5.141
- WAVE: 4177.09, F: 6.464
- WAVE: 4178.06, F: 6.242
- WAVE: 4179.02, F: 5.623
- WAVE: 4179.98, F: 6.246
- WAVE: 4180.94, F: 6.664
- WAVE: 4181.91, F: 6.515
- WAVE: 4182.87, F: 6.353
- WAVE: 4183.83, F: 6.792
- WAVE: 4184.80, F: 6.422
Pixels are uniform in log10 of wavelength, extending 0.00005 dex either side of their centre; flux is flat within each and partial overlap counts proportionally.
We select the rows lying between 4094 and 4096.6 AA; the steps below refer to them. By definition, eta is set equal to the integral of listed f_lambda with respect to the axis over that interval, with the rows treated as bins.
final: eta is 17.8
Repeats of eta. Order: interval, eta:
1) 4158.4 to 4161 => 16.8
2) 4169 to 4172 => 17.6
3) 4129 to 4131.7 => 15.8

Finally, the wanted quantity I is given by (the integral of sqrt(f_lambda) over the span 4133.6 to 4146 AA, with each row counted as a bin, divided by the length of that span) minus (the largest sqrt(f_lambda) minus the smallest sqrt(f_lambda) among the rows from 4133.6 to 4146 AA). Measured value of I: 2.15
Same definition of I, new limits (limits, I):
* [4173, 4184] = 2.07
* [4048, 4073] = 2.03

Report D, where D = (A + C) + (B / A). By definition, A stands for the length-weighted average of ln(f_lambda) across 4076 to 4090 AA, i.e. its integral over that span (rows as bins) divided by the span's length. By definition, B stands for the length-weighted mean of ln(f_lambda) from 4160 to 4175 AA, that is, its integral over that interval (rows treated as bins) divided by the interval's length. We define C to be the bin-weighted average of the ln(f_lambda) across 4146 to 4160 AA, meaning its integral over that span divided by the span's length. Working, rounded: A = 1.91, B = 1.83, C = 1.85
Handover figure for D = 4.72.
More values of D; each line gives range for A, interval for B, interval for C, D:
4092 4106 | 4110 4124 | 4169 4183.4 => 4.62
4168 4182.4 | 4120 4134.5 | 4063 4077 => 4.68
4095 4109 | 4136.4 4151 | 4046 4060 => 4.61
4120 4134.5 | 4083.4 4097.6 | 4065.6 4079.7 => 4.76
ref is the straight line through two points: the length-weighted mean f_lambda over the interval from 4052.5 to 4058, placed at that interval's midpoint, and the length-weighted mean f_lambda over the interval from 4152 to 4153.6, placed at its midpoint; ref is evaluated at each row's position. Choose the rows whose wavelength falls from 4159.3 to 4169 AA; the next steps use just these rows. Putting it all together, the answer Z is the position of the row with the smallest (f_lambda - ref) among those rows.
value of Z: 4167.49 AA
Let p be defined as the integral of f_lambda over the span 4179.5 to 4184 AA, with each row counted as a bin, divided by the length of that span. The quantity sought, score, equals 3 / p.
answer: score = 0.46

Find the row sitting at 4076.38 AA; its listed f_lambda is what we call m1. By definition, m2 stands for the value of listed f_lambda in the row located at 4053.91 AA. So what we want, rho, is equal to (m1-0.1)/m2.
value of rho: 1.13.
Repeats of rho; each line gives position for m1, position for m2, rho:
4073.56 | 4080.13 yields 0.95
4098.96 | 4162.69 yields 0.83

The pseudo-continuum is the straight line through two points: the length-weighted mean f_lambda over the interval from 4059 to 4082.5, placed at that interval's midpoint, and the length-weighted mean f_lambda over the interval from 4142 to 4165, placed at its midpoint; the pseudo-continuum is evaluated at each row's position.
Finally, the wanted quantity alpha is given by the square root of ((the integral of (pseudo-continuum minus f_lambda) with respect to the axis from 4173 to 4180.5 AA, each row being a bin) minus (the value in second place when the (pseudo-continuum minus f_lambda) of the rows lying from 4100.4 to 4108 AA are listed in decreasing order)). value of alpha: 1.9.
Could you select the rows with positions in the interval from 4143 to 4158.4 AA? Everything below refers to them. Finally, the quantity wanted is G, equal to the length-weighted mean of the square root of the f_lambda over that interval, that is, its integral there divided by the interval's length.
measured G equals 2.51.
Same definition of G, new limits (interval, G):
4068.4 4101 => 2.57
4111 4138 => 2.54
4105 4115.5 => 2.52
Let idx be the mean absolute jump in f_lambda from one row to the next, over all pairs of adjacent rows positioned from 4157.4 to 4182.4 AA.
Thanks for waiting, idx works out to 0.68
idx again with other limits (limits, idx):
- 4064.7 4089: 0.76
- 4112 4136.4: 0.50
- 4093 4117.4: 0.63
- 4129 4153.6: 0.54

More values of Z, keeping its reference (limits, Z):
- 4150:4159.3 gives 4157.90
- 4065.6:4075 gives 4070.75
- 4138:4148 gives 4138.80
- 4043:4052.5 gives 4045.52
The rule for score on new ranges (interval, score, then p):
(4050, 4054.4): 0.46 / 6.53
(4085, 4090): 0.41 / 7.35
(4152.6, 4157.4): 0.48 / 6.26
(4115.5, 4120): 0.44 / 6.85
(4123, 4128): 0.43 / 6.96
